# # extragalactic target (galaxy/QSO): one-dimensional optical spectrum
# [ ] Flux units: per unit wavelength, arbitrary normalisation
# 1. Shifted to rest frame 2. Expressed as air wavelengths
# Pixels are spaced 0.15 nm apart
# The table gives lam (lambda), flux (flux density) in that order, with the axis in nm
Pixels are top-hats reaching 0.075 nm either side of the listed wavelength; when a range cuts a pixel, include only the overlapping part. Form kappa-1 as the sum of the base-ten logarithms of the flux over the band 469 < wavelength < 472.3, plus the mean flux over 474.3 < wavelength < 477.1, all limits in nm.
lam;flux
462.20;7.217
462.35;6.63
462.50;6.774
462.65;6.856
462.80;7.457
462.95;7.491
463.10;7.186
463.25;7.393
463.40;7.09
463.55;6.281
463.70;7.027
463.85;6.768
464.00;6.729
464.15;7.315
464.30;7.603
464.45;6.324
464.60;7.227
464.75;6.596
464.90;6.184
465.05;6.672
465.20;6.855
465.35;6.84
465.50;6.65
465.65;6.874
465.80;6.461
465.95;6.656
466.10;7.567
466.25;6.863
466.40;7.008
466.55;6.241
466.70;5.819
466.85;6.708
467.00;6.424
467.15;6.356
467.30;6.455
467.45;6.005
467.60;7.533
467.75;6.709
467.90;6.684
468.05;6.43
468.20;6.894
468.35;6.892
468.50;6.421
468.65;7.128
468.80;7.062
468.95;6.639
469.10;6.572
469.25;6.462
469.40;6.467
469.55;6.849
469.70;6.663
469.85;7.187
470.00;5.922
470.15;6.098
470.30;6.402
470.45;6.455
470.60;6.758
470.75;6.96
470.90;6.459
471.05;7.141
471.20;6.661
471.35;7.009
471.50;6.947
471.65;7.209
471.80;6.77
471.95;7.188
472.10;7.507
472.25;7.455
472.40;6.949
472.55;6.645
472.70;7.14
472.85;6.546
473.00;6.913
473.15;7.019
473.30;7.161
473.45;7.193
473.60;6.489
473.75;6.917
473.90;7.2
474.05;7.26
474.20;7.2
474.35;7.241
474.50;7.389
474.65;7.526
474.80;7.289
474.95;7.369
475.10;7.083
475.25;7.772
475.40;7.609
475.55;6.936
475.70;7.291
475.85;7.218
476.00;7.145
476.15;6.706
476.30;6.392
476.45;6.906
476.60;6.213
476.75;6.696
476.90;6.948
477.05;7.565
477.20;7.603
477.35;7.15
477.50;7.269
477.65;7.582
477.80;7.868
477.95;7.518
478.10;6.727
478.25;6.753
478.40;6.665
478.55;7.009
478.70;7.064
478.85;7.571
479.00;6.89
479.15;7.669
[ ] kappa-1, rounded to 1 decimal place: 25.4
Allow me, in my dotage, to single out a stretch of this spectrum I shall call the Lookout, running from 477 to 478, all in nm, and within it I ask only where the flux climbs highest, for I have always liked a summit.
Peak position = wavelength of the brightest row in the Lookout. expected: 477.80 nm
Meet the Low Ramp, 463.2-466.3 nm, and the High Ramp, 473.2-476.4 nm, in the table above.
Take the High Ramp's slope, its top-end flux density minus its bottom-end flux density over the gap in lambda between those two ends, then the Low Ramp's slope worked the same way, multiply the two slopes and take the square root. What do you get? 0.21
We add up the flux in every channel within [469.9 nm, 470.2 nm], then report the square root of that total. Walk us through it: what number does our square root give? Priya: 3.47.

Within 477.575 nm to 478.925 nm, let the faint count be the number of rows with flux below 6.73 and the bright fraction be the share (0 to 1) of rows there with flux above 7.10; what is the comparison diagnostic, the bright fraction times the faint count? 0.89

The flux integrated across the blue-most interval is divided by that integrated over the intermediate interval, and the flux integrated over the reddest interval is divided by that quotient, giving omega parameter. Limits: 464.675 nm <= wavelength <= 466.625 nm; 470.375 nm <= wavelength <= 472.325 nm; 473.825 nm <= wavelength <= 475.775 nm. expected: 14.8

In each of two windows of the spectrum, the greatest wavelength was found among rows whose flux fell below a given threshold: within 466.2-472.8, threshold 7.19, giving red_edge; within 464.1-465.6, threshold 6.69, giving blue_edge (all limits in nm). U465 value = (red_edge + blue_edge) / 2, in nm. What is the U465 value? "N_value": 469.10 nm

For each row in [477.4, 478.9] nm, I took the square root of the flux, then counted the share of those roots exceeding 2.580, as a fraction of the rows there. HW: 1.0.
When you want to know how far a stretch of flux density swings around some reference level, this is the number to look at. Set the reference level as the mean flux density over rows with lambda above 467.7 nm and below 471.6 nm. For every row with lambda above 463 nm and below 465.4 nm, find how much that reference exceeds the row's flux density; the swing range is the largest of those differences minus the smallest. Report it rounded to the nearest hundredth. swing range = 1.42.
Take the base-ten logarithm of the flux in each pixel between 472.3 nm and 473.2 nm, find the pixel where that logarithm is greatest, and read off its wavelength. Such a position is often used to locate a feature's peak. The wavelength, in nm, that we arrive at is 472.70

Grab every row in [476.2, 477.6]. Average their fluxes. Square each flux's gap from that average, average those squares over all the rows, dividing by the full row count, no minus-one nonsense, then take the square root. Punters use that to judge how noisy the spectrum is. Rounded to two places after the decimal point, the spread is 0.46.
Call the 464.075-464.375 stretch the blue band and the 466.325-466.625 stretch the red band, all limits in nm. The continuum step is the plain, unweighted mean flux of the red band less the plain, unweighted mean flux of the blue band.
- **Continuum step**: -0.83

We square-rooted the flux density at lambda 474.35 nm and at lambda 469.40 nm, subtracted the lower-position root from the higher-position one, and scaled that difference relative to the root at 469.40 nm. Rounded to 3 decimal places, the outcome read 0.058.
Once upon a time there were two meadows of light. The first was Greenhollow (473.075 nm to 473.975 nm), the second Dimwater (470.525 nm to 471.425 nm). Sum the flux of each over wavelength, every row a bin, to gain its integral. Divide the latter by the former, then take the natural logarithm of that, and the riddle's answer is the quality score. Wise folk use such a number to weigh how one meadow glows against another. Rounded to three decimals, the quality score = -0.024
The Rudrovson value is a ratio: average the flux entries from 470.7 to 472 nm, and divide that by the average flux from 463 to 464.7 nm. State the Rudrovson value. 0.99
